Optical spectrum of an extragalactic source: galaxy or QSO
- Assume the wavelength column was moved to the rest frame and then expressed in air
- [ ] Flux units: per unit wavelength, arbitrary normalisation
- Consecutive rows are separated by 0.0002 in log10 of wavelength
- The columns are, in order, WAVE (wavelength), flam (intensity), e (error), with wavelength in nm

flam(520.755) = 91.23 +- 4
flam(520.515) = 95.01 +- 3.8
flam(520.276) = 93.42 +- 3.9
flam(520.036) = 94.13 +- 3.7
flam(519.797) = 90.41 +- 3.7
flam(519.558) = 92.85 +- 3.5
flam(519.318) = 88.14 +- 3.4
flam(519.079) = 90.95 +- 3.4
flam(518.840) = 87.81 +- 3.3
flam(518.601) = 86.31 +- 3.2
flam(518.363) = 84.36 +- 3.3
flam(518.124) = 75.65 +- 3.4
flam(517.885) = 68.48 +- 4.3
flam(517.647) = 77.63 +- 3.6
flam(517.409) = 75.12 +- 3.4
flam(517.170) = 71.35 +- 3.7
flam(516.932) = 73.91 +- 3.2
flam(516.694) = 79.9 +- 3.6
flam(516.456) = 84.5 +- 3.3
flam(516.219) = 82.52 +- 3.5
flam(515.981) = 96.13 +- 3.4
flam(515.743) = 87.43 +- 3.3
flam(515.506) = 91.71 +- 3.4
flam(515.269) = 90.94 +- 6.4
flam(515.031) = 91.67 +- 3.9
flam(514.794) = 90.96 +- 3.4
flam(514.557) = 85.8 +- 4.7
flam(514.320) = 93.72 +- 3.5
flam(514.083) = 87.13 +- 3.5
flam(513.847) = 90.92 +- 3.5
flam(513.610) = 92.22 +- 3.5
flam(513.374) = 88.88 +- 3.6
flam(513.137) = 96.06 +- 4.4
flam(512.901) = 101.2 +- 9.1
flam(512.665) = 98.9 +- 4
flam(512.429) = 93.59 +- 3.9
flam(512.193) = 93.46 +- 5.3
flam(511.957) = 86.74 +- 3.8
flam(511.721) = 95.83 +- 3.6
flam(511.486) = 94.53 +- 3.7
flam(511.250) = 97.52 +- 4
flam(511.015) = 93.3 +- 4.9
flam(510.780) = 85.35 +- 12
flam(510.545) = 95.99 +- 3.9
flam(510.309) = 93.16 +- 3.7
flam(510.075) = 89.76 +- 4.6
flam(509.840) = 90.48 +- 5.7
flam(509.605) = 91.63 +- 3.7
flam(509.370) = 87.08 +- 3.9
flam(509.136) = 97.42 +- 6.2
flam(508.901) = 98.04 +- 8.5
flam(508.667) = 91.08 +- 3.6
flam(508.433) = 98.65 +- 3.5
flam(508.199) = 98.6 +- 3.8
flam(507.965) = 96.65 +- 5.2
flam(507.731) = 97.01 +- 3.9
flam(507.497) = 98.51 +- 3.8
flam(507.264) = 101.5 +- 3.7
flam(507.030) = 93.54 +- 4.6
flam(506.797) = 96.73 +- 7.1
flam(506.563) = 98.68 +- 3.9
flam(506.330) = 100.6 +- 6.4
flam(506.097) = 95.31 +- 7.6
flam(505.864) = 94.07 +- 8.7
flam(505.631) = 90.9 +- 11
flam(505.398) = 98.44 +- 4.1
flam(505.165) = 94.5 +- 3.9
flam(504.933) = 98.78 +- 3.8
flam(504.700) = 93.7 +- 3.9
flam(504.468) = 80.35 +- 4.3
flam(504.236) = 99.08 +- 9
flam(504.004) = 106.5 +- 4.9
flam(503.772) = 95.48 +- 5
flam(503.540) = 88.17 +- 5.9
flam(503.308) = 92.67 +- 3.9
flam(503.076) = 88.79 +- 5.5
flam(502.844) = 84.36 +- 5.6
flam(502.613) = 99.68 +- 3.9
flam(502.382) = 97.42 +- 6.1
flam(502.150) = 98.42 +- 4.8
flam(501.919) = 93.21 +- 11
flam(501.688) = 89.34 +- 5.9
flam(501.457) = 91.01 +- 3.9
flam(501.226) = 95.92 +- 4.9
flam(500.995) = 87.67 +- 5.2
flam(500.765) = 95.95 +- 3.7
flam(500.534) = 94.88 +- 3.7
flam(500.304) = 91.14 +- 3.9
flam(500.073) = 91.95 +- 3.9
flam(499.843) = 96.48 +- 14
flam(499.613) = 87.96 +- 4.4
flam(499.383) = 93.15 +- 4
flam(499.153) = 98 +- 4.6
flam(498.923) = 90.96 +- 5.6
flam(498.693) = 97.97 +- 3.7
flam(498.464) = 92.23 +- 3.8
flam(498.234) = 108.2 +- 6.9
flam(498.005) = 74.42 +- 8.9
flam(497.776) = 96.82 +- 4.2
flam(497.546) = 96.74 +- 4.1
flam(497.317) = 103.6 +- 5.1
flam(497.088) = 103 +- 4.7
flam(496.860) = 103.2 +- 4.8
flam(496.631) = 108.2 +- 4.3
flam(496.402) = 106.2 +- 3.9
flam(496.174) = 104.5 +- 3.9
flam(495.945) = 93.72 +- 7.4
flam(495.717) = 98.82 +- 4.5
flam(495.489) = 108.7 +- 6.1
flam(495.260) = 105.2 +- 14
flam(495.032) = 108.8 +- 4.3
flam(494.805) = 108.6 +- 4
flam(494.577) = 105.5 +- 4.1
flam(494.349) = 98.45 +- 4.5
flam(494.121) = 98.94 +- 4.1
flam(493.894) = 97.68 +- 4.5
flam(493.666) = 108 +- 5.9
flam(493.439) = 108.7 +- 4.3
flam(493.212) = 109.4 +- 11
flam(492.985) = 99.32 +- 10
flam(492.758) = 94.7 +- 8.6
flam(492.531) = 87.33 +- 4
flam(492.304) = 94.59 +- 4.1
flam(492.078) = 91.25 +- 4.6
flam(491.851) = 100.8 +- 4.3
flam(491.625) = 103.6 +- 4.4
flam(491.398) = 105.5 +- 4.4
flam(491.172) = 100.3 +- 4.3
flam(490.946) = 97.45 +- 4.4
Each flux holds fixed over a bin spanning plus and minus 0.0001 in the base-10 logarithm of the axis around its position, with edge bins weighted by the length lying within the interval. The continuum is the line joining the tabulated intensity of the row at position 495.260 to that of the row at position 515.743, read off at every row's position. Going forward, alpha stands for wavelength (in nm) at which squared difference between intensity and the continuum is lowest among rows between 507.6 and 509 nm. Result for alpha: 507.965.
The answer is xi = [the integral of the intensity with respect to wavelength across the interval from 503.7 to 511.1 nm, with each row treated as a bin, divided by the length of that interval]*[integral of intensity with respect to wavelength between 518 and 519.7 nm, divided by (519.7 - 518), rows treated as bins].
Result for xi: 8226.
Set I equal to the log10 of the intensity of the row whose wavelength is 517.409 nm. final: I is 1.88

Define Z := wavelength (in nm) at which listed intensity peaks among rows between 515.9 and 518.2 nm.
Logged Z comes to 515.981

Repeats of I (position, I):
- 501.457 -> 1.96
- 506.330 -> 2.00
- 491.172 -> 2.00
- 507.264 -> 2.01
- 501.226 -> 1.98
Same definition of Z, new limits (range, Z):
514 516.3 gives 515.981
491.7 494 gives 493.212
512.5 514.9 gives 512.901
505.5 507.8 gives 507.264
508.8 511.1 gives 508.901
